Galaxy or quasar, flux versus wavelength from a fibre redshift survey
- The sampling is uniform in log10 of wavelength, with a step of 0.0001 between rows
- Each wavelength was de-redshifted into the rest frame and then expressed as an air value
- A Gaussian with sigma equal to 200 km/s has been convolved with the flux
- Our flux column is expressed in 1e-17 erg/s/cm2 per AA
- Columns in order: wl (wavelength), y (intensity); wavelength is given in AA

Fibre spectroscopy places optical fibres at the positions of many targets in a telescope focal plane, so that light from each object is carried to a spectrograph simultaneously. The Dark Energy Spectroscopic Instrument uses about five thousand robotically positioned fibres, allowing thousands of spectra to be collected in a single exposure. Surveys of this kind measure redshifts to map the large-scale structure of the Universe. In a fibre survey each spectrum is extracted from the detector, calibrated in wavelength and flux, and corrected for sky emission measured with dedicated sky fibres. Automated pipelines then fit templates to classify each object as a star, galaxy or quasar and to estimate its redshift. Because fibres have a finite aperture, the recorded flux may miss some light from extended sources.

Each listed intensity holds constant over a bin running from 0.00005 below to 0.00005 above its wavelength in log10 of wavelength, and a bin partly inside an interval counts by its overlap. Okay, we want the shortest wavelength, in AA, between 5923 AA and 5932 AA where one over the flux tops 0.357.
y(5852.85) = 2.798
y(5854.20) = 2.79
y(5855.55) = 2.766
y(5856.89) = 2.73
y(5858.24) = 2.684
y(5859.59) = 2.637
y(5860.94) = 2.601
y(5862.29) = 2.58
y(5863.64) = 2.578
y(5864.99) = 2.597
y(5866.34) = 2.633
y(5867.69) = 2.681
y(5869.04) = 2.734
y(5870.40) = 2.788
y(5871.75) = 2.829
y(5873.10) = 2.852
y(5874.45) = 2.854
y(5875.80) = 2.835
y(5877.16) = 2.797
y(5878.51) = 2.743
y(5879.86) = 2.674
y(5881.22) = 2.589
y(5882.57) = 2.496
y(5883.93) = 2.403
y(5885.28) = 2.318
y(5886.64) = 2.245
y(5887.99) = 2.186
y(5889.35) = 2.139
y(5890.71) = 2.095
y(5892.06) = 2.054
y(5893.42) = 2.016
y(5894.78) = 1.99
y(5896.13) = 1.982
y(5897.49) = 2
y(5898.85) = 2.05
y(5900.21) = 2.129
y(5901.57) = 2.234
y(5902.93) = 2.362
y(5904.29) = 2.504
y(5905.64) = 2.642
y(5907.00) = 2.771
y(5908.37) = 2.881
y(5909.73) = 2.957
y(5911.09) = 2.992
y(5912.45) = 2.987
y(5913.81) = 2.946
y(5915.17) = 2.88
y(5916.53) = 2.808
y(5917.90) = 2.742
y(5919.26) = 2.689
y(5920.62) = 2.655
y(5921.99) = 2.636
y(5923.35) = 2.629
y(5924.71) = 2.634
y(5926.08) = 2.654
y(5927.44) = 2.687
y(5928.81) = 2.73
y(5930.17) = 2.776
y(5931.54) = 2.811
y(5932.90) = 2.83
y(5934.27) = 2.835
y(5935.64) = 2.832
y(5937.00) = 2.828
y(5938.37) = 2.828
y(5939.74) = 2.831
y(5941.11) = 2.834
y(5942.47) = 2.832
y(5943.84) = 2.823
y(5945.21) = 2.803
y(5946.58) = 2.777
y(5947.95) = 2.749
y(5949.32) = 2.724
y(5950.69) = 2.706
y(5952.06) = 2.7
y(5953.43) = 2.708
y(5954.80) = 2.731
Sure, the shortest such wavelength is 5923.35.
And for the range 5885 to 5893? 5885.28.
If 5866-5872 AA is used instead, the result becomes 5866.34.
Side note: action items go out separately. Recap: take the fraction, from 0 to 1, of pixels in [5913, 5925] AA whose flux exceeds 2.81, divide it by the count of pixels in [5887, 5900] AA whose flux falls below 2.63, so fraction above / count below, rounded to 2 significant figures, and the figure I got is 0.025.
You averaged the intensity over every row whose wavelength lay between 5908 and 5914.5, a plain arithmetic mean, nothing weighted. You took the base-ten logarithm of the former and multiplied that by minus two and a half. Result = -1.18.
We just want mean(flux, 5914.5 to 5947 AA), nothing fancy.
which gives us 2.77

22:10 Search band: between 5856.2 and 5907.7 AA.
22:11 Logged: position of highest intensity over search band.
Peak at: 5874.45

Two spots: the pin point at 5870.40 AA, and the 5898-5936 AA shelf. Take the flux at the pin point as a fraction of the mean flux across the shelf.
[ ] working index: 1.04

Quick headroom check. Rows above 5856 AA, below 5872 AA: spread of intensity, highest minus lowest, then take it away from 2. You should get 1.75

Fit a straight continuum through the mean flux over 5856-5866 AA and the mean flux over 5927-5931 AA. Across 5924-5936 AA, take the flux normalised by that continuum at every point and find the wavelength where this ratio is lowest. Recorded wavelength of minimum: 5924.71 AA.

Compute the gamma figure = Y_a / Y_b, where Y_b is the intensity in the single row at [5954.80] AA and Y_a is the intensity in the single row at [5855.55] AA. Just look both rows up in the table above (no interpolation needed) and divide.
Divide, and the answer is 1.01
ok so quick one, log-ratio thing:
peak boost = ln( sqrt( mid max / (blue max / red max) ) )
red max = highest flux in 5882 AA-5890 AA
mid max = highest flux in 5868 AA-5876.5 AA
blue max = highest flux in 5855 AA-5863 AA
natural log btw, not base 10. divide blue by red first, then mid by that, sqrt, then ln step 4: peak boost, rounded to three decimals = 0.473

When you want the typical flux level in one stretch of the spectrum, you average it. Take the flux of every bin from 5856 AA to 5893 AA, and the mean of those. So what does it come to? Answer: 2.57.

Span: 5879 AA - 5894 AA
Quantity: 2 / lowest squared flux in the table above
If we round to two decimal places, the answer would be 0.49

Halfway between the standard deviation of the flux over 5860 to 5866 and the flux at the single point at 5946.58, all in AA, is 1.39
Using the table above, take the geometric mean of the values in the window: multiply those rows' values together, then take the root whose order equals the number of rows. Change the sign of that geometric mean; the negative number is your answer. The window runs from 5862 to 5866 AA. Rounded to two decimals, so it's -2.58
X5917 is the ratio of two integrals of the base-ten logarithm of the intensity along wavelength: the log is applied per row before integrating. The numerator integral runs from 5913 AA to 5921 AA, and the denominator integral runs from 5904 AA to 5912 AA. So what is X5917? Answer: 1.00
